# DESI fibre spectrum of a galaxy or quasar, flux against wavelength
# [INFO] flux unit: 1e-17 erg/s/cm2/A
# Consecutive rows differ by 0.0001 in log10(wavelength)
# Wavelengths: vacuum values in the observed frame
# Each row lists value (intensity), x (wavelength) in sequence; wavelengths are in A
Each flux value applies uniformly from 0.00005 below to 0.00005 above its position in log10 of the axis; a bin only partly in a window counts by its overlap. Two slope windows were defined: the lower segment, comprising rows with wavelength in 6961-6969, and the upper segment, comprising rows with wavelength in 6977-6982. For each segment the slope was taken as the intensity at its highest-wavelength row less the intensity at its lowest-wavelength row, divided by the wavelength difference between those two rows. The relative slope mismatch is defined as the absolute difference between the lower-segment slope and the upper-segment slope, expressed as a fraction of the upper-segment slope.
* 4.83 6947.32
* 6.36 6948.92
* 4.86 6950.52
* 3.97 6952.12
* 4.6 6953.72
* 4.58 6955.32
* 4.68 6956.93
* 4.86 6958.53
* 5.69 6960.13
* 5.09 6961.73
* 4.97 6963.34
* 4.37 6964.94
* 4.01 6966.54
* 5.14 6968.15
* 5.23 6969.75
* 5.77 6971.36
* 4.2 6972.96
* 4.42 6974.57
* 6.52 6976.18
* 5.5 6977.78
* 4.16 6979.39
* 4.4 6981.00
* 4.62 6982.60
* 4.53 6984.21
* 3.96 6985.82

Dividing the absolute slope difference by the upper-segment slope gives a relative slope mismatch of -1.0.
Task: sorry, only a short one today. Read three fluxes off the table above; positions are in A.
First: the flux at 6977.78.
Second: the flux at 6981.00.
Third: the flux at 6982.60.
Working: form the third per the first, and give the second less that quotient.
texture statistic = 3.6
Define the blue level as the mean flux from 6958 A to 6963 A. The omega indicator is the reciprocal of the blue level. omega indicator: 0.192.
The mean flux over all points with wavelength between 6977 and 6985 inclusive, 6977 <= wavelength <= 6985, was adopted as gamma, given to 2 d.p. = 4.64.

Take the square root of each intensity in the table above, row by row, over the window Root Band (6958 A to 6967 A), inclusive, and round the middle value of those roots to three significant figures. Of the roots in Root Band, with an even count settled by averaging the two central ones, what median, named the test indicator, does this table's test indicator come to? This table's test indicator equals 2.22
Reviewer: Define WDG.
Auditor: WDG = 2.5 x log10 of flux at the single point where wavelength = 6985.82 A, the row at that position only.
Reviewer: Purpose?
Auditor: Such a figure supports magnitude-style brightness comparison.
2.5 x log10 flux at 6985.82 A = 1.49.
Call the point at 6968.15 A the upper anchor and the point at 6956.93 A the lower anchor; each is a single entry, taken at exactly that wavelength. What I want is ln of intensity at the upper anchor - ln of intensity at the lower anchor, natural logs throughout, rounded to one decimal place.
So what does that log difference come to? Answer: 0.1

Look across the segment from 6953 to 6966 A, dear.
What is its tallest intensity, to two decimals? 5.69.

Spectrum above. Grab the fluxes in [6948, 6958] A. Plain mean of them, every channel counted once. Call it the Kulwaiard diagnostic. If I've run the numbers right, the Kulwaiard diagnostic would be 4.84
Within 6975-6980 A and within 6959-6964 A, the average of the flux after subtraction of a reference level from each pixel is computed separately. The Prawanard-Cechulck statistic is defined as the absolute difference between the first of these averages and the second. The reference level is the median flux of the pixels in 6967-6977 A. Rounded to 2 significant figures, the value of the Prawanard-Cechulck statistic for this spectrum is 0.14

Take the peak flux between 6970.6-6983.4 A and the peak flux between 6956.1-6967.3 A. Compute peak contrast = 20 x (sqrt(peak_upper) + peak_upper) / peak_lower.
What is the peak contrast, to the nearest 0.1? 31.9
